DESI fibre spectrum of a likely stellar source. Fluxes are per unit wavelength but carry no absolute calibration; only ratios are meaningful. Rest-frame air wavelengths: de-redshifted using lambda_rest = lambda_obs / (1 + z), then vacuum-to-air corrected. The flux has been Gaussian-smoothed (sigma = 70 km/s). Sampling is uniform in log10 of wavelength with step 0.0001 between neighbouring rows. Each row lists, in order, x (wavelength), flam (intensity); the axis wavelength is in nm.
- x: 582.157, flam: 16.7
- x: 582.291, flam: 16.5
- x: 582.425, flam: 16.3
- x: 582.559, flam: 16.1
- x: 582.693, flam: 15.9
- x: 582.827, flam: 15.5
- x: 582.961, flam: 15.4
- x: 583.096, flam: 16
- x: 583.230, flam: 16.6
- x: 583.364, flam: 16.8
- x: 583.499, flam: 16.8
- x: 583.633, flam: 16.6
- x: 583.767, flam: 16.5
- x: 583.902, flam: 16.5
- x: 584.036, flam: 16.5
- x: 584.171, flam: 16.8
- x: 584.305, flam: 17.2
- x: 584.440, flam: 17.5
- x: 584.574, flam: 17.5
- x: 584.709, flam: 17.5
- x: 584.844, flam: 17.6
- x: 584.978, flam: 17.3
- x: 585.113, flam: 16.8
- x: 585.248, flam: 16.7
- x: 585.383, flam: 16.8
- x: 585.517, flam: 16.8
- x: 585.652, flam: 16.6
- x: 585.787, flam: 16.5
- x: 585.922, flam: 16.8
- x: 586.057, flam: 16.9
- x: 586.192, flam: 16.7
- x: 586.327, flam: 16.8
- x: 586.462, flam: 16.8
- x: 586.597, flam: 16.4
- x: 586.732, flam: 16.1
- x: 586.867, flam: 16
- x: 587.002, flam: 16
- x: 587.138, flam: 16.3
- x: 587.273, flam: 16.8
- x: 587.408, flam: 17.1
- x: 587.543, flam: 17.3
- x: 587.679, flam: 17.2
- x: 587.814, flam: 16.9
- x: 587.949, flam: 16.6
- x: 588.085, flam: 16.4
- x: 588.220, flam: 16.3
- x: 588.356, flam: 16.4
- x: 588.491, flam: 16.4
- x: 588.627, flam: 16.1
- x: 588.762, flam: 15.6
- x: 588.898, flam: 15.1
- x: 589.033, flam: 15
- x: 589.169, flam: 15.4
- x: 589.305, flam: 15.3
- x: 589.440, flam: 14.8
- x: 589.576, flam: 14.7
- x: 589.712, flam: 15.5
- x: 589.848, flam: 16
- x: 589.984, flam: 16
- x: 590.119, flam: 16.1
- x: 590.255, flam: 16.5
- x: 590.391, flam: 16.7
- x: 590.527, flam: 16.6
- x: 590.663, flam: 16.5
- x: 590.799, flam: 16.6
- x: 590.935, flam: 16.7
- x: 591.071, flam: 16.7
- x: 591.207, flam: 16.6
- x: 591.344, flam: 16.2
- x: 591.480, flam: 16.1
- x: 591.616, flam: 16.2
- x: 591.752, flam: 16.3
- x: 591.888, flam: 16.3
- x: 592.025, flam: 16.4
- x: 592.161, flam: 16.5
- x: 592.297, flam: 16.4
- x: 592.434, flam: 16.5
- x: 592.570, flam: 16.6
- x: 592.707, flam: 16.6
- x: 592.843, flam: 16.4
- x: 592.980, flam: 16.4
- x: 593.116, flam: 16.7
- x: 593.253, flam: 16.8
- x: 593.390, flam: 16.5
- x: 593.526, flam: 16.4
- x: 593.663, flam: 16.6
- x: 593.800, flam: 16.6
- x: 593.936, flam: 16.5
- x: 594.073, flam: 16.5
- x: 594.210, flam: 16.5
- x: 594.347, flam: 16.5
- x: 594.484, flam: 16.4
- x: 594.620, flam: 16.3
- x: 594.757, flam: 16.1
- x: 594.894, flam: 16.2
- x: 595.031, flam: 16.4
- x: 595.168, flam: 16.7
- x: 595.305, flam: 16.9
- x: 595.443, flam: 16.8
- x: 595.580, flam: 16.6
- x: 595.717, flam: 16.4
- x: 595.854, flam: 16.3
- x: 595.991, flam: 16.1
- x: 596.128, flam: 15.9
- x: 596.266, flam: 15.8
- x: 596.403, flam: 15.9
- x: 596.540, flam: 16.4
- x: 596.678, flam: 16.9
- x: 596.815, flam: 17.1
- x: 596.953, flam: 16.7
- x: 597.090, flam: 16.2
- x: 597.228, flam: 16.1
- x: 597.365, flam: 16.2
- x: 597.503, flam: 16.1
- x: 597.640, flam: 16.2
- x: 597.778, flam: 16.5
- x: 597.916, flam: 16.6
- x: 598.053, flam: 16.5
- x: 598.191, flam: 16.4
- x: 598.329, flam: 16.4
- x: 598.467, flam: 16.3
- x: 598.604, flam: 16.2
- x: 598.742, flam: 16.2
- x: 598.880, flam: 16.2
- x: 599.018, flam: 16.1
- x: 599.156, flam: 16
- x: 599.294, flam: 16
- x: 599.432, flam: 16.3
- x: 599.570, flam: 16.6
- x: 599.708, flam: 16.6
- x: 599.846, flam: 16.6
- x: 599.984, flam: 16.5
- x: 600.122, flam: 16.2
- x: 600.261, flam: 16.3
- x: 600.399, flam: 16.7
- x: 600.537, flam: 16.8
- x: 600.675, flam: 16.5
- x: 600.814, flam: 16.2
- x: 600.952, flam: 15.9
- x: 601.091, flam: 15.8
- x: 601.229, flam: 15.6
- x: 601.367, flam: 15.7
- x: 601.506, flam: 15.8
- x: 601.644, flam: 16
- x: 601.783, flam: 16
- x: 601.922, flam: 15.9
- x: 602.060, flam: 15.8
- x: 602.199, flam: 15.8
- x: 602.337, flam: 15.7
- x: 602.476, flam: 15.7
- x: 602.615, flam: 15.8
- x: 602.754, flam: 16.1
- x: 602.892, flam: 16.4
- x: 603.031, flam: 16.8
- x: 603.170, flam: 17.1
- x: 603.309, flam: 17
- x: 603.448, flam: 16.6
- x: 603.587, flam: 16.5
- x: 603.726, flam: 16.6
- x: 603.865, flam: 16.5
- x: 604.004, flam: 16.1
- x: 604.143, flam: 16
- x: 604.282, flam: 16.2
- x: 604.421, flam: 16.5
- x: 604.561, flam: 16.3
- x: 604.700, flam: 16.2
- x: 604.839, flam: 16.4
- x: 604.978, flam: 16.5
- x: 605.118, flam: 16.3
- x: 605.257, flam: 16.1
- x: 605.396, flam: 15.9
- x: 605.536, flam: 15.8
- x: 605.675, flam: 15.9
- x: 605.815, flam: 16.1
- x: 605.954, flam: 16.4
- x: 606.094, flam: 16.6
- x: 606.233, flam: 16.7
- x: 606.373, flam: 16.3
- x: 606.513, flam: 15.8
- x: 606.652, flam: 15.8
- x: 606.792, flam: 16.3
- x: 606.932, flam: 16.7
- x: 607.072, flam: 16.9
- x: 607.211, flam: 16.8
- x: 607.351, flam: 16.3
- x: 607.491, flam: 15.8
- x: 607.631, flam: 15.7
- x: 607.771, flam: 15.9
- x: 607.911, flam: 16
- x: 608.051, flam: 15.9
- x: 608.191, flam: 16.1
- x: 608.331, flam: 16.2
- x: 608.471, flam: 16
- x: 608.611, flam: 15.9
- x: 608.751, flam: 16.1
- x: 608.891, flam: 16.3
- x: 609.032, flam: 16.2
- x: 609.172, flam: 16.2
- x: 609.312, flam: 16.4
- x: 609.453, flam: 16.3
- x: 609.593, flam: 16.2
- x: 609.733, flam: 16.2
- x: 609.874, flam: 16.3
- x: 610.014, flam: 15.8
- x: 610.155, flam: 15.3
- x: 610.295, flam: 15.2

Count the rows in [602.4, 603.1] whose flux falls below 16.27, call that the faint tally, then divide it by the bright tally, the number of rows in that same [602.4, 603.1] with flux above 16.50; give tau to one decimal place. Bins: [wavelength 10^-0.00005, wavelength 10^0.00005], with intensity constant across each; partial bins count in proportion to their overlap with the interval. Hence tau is 3.0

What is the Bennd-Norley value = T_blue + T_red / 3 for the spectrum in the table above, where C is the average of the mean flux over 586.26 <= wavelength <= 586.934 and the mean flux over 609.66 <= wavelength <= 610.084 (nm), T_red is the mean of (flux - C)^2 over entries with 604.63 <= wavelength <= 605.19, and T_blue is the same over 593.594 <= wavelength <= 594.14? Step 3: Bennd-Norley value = 0.09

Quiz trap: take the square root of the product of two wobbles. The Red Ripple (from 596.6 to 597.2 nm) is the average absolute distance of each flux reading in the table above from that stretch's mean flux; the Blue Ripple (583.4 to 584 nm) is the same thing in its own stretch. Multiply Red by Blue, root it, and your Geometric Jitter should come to 0.17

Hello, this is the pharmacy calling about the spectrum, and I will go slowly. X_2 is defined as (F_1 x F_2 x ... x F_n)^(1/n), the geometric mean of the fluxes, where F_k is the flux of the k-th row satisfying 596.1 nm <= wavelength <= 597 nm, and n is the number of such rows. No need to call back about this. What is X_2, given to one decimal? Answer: 16.4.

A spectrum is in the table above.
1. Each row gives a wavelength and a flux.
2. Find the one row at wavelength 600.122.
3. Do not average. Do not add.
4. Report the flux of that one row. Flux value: 16.2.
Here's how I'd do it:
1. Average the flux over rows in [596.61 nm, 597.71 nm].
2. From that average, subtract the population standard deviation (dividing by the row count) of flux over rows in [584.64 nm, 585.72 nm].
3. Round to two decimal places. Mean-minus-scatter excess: 16.07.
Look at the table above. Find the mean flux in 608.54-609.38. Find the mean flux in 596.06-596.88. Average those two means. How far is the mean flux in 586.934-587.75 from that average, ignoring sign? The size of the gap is 0.5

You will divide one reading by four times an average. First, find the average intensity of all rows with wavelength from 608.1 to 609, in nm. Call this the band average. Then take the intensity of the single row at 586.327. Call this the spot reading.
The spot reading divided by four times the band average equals 0.2609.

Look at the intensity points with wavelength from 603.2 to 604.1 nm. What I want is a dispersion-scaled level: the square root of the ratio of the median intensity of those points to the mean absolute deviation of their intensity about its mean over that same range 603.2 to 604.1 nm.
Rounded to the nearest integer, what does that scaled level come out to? 10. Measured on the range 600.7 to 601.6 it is 10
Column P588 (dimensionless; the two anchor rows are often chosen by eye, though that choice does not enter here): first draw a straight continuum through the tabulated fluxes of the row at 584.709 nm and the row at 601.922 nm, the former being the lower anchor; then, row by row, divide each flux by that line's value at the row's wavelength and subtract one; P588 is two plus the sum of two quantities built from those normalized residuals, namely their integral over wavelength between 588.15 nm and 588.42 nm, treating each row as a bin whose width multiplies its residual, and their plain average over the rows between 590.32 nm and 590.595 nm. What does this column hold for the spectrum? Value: 1.97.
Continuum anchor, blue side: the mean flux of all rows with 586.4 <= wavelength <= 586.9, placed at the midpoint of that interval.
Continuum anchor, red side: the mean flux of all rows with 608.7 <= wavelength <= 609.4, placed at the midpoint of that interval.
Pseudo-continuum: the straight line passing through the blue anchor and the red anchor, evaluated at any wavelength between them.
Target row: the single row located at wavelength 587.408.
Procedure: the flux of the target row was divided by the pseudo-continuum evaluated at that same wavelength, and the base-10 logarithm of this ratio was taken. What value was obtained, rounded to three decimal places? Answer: 0.020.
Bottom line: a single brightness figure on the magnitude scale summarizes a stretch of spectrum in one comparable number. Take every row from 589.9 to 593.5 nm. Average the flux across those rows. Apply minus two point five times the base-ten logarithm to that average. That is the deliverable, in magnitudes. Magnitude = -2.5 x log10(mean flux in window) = -3.04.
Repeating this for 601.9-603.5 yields -3.03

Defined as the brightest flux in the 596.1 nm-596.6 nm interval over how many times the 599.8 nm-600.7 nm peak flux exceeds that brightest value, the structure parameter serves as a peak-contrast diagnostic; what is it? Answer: 16.0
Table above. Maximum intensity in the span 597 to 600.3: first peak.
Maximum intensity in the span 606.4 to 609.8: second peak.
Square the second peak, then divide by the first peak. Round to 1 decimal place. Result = 17.2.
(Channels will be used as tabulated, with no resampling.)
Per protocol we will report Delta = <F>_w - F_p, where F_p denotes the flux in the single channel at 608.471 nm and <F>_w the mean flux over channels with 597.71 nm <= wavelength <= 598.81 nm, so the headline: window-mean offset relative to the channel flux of 0.39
